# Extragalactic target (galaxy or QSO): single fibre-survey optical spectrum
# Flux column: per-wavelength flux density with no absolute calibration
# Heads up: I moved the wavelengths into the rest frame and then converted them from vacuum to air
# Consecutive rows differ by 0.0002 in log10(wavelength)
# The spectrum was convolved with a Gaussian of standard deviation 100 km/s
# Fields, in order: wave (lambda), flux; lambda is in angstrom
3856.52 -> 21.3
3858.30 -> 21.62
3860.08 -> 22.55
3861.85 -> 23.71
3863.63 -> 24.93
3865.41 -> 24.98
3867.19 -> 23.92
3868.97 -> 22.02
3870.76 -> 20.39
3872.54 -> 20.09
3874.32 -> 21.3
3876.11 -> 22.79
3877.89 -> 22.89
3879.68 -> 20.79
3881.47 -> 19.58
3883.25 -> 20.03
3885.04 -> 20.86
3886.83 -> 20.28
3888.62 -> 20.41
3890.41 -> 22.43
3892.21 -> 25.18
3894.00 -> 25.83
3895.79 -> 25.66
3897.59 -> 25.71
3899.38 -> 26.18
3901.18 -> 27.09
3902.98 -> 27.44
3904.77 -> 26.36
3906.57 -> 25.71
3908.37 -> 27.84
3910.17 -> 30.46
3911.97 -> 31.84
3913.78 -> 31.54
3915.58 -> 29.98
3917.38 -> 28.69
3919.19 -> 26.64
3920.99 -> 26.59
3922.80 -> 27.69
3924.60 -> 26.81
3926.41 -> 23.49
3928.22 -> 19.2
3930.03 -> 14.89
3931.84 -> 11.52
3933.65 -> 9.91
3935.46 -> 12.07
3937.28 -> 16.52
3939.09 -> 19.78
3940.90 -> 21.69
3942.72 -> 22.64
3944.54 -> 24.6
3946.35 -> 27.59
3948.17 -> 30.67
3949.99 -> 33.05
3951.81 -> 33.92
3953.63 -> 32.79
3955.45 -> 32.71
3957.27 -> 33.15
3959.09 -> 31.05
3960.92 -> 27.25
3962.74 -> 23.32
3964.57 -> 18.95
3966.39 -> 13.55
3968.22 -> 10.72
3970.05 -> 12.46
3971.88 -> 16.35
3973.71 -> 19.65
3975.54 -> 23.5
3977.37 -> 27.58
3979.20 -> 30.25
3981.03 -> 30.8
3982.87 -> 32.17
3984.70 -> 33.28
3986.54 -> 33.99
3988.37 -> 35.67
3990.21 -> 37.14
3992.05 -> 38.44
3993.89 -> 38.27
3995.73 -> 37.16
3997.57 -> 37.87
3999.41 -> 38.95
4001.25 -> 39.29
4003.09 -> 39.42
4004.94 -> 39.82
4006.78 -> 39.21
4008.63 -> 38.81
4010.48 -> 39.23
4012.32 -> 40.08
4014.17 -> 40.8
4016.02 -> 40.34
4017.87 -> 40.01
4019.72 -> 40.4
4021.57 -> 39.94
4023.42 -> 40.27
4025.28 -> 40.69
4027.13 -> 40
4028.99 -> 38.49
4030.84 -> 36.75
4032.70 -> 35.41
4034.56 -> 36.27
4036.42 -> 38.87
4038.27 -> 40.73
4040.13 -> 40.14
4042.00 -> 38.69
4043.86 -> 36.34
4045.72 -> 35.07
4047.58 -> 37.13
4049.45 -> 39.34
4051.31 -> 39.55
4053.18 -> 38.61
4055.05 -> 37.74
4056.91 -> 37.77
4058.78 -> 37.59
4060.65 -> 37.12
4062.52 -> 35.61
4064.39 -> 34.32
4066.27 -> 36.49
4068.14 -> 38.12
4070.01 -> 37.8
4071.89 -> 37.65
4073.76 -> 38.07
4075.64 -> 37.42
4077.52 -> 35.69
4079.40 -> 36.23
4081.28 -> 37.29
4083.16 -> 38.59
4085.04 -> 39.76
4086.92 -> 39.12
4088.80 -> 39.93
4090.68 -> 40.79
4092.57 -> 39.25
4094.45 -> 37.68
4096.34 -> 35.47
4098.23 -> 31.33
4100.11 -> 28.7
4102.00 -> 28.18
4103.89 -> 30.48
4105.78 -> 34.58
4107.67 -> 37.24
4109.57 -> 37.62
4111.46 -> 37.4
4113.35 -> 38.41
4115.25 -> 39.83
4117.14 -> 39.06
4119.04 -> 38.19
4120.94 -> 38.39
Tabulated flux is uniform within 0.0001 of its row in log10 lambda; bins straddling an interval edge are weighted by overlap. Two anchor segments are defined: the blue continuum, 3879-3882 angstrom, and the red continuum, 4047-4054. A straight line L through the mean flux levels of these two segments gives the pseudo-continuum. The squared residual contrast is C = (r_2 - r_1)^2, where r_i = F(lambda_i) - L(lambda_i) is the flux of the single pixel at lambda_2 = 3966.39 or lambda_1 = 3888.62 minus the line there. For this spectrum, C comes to 235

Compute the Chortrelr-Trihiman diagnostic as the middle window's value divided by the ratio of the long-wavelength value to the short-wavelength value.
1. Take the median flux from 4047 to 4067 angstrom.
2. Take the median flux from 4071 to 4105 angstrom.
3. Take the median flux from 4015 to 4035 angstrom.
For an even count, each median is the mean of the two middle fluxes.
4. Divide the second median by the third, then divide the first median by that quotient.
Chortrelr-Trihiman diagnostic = 40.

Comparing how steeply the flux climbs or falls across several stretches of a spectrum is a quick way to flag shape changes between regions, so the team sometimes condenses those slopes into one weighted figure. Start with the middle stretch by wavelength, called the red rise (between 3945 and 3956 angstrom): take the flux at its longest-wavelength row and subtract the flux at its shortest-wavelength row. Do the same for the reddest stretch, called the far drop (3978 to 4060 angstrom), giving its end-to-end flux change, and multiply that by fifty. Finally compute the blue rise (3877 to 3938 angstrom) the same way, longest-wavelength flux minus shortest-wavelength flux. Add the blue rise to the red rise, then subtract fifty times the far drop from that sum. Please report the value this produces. -368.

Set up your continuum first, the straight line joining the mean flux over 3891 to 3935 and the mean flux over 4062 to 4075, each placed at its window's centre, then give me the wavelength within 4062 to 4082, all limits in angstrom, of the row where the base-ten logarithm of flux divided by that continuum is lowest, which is 4064.39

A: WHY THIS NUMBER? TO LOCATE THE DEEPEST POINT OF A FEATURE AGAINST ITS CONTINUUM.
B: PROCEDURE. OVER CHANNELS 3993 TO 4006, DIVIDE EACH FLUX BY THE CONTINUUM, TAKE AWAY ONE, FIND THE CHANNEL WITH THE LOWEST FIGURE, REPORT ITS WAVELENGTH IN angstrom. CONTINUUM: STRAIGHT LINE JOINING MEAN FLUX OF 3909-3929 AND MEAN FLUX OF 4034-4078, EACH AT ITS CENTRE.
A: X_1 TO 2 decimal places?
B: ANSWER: 3995.73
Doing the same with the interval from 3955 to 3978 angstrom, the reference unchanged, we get 3968.22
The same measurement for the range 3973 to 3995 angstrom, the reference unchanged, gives 3973.71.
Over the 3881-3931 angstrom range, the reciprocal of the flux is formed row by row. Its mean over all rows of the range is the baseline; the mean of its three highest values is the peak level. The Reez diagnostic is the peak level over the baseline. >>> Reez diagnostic 1.4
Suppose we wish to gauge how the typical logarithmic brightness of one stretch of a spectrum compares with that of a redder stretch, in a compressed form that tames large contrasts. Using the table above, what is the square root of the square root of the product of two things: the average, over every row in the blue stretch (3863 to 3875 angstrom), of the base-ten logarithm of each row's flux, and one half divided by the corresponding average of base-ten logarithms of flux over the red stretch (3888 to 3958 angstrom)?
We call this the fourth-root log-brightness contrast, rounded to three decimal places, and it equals 0.835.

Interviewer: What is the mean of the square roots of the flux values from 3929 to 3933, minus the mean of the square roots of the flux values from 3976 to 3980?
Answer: -1.7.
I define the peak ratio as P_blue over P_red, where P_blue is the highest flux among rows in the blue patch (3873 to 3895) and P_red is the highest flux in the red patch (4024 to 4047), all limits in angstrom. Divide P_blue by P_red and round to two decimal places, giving 0.63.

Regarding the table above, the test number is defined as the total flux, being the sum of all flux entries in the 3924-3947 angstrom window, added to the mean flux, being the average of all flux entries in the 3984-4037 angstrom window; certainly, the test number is 289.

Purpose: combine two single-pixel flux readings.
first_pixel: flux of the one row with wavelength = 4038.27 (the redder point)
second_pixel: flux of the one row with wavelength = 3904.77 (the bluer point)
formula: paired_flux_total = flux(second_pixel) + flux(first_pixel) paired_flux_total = 67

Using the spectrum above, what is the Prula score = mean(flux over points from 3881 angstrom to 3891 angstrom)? 20.6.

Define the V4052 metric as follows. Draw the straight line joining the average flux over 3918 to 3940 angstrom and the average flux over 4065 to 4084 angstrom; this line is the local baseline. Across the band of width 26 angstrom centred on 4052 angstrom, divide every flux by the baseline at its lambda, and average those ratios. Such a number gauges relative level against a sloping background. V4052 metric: 1.09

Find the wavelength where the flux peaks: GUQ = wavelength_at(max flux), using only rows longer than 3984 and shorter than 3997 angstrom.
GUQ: 3992.05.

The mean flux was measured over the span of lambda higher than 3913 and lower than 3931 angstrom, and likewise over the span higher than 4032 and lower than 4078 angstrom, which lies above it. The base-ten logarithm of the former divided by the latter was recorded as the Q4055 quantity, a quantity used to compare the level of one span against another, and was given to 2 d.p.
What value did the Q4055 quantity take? -0.17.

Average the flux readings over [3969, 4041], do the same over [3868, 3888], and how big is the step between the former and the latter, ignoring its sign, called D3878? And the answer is 14.6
